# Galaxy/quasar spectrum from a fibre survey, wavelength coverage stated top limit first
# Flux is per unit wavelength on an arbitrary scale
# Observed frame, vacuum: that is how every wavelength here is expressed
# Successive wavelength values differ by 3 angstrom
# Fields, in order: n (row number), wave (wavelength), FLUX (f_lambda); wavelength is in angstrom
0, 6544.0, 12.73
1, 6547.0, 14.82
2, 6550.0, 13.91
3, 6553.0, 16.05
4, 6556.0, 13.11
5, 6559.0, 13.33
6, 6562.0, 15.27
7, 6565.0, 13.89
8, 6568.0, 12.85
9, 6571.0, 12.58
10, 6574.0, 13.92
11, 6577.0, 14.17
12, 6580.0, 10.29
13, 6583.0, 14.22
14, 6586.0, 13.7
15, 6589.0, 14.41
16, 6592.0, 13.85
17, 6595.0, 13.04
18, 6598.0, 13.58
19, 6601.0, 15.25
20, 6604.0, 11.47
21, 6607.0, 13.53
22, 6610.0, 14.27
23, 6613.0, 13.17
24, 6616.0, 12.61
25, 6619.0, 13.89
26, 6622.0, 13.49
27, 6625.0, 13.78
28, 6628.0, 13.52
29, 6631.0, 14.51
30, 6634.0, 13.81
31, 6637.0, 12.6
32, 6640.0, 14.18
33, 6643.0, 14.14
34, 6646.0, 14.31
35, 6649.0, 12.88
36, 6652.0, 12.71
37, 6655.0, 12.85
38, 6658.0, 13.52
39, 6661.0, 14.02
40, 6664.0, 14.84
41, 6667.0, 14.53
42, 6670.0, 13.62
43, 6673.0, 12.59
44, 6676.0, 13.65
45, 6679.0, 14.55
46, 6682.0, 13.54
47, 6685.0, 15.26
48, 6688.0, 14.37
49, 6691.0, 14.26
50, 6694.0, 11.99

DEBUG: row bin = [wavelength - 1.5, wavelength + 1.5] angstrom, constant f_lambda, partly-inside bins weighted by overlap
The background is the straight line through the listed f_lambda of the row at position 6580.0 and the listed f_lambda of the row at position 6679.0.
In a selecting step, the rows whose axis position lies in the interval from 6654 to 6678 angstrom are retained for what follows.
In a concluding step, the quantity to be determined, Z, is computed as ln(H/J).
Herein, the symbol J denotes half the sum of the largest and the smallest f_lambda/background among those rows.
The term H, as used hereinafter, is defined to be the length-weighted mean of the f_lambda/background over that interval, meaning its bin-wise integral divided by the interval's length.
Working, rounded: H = 0.98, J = 0.97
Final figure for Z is 0.008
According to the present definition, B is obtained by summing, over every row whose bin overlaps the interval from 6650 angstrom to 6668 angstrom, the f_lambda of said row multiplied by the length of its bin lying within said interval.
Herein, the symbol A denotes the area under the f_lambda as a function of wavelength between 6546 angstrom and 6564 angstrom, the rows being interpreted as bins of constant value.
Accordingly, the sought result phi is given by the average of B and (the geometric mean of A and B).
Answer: 250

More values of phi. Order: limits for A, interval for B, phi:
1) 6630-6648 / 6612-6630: 244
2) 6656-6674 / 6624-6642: 248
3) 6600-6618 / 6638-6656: 242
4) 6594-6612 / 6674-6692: 253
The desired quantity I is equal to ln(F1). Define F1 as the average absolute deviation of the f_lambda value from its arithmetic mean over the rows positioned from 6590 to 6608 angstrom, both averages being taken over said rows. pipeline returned -0.2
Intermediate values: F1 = 0.80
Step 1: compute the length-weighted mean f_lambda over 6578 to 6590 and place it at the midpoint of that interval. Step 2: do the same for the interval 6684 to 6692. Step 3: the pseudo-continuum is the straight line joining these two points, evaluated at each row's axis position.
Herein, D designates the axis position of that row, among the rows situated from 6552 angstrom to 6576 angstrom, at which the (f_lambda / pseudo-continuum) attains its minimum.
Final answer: 6571.0 angstrom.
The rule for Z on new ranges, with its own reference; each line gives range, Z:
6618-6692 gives 0.004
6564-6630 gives 0.004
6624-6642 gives 0.017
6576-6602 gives 0.059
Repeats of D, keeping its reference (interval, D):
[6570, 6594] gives 6580.0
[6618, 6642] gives 6637.0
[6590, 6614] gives 6604.0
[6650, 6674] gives 6673.0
